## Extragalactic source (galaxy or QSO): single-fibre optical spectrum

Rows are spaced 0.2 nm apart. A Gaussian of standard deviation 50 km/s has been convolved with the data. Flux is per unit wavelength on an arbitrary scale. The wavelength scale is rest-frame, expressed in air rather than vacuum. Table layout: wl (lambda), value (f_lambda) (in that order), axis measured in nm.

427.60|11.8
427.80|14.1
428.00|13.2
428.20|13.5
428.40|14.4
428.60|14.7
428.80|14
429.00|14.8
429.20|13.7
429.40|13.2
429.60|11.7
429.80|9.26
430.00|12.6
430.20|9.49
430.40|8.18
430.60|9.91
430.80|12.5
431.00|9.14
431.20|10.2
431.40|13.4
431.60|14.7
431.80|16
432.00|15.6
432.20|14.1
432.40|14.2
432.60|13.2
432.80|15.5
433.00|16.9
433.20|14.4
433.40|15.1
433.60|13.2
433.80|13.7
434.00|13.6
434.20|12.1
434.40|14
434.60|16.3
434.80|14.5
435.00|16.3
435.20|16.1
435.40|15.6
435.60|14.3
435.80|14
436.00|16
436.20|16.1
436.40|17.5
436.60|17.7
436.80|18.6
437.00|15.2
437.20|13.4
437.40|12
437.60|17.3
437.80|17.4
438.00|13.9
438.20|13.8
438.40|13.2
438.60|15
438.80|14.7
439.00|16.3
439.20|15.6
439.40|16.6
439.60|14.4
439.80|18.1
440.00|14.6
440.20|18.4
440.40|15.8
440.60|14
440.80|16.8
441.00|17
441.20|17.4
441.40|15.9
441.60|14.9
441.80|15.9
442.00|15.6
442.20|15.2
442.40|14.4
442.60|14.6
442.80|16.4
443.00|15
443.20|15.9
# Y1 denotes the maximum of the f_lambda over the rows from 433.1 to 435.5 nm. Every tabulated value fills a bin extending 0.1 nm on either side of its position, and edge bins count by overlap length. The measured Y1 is 16.3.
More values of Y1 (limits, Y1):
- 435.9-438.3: 18.6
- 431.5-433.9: 16.9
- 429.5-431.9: 16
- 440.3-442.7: 17.4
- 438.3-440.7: 18.4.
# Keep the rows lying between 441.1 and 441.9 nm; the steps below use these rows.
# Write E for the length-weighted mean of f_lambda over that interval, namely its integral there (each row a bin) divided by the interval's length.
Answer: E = 16.0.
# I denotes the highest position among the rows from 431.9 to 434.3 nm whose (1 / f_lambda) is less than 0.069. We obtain 433.40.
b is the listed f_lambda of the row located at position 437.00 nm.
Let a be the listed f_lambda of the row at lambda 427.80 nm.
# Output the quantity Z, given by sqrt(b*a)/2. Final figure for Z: 7.3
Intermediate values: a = 14.1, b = 15.2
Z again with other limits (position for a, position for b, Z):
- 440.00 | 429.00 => 7.3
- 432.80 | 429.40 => 7.2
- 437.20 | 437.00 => 7.1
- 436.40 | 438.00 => 7.8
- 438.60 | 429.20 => 7.2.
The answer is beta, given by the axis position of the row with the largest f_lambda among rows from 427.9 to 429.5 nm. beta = 429.00 nm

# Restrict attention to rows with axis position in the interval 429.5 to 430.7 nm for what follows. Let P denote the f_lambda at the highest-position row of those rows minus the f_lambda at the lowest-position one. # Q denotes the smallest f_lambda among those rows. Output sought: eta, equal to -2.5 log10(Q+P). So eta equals -2.01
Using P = -2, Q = 8.18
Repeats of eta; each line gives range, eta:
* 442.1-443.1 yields -2.88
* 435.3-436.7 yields -3.02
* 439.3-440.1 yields -2.73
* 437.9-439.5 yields -3.00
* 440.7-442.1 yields -2.84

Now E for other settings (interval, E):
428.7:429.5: 13.9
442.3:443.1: 15.1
